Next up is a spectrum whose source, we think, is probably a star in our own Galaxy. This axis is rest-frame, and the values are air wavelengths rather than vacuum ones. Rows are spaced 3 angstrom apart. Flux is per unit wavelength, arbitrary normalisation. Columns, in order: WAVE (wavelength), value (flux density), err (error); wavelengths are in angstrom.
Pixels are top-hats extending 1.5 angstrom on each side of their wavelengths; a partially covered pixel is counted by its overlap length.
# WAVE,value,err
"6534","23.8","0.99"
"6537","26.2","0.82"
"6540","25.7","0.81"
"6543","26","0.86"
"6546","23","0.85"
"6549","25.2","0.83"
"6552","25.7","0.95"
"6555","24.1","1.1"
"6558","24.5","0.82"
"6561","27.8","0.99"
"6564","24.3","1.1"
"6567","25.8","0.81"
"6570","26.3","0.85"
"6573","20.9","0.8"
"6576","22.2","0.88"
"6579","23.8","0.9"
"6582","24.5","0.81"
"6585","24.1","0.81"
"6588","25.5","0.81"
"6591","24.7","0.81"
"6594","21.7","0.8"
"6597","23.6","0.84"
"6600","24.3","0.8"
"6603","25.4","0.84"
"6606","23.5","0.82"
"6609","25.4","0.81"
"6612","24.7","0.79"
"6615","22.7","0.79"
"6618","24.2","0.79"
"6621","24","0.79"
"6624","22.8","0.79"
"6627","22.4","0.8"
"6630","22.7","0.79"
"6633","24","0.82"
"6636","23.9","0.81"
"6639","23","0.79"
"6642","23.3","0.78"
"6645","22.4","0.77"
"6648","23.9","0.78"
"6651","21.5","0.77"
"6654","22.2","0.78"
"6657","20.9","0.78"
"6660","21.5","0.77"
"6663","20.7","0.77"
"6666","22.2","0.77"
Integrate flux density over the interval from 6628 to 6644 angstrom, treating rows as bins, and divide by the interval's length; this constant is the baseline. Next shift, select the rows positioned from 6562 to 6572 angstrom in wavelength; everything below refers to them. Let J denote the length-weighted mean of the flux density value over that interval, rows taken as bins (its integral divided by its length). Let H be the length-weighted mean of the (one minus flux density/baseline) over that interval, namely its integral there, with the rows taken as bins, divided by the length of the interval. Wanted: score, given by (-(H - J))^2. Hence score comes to 647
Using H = -0.09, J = 25.4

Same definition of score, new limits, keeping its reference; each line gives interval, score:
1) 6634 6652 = 532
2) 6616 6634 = 544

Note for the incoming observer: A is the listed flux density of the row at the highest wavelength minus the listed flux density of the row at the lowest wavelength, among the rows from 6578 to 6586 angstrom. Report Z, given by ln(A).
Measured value -1.2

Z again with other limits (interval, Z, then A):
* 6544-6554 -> 1.0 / 2.7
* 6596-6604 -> 0.6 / 1.8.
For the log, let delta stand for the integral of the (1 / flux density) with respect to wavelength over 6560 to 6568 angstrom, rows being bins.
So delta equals 0.3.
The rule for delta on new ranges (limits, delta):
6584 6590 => 0.2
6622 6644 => 1.0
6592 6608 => 0.7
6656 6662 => 0.3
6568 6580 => 0.5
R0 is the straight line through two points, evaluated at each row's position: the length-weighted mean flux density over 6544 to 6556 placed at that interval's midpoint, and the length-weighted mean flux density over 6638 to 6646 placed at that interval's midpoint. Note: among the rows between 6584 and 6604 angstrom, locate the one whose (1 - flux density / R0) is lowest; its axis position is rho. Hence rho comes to 6603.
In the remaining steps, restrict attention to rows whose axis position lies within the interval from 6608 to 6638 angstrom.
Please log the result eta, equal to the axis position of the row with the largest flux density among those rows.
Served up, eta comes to 6609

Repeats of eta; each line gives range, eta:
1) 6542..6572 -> 6561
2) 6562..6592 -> 6570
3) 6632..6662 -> 6633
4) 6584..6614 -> 6588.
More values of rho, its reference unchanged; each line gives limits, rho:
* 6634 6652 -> 6648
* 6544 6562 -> 6561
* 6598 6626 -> 6609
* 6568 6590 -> 6570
